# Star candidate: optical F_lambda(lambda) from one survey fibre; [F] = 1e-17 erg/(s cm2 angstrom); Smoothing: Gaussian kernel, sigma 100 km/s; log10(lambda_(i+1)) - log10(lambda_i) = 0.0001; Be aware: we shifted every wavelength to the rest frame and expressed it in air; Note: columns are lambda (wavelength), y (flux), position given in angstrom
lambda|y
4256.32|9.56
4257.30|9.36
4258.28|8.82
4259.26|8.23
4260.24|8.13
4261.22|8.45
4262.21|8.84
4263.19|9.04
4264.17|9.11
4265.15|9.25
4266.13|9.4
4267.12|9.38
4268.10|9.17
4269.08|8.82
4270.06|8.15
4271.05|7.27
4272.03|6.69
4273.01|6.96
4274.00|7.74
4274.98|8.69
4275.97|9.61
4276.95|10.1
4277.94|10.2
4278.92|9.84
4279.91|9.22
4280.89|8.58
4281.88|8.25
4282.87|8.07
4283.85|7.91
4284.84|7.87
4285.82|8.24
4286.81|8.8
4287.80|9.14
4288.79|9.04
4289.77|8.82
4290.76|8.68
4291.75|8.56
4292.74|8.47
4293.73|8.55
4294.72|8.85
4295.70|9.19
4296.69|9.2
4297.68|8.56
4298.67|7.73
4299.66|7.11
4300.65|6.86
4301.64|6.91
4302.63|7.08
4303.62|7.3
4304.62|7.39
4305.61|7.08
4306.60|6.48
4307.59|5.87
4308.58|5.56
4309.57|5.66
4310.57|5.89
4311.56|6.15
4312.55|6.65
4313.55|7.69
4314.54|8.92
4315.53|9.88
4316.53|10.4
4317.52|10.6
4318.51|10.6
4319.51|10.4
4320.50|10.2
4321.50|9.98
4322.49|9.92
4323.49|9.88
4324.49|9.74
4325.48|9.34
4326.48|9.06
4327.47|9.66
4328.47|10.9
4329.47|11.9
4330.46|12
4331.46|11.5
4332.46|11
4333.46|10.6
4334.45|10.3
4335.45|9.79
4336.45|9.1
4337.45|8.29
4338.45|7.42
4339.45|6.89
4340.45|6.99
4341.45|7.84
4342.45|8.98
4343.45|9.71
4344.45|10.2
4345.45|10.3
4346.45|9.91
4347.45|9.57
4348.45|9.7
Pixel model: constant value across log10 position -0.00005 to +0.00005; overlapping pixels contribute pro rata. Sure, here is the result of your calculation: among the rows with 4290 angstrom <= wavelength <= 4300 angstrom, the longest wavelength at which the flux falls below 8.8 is 4299.66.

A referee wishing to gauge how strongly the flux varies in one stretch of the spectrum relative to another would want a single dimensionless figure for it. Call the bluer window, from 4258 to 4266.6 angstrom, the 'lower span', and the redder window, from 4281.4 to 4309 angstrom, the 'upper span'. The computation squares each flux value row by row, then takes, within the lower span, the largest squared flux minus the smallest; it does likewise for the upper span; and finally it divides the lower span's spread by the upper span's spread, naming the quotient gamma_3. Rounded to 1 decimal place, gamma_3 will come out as 0.4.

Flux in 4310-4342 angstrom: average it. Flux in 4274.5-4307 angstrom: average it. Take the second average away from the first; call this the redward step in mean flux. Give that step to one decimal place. 1.0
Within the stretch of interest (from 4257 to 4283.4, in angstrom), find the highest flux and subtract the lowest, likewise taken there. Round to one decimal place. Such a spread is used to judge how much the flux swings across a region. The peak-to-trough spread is 3.5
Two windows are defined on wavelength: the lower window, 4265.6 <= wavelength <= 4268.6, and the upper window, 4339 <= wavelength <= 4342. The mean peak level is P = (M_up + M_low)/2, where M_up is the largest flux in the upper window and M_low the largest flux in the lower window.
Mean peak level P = 8.6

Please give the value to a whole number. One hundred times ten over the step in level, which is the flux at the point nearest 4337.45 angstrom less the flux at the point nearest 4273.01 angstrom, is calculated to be 752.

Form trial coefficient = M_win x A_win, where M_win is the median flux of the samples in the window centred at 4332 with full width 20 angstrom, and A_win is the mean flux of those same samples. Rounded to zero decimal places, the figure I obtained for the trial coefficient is 94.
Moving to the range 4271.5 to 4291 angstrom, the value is 75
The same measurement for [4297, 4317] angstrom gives 51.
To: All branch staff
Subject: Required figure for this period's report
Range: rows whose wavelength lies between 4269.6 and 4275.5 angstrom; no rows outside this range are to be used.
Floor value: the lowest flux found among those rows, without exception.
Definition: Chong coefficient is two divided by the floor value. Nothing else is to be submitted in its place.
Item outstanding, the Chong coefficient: 0.299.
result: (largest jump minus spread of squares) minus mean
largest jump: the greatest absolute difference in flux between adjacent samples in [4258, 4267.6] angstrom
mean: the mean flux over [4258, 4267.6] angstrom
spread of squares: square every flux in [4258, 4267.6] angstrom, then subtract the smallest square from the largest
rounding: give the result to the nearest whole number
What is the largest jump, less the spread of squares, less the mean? -31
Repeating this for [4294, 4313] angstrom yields -60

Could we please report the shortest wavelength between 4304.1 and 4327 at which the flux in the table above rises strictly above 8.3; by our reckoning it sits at 4314.54 angstrom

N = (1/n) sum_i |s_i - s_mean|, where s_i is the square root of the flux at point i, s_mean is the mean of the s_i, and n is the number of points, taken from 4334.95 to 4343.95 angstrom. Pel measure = 0.163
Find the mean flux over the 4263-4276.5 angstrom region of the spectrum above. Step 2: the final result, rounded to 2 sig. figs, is 8.5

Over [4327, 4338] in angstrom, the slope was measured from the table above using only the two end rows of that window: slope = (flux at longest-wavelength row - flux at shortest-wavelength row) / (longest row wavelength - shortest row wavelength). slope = -0.14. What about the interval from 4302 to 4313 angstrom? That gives -0.04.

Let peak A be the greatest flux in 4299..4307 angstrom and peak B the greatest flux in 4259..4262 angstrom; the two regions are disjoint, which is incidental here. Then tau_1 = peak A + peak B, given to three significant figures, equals 15.8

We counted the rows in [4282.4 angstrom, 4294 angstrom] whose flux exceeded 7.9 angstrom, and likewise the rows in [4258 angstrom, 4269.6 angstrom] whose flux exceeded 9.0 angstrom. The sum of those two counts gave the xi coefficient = 17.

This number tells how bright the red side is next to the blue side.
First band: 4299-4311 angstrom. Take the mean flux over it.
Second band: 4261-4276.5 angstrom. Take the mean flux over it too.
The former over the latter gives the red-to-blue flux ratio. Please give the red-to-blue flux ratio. 0.77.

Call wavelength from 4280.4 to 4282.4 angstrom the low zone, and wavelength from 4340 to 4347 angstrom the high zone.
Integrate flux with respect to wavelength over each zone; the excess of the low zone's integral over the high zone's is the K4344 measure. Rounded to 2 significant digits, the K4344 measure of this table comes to -47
